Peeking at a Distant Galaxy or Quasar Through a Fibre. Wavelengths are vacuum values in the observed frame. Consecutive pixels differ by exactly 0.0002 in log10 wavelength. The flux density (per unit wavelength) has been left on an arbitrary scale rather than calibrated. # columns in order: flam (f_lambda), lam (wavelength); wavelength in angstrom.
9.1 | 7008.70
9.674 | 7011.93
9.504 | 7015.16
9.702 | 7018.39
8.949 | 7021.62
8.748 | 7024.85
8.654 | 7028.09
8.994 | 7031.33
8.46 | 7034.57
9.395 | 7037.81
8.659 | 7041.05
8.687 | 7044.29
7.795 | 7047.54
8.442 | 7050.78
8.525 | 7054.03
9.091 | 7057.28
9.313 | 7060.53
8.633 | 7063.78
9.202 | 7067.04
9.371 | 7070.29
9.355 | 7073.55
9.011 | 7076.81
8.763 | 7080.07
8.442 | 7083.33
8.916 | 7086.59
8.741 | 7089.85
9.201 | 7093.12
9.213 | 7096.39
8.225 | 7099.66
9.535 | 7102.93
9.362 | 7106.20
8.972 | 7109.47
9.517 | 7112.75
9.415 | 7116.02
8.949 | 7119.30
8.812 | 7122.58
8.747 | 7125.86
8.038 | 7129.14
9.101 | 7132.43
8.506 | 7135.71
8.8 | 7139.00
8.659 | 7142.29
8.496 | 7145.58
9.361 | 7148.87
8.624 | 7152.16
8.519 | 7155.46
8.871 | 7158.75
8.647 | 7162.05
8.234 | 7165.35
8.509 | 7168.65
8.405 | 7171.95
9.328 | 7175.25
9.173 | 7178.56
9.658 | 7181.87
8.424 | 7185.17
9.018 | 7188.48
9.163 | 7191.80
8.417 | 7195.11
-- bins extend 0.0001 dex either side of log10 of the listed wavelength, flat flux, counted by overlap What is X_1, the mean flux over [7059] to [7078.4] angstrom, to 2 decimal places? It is 9.15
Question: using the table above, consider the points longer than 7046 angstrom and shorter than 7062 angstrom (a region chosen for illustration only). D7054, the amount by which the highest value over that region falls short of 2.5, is -6.8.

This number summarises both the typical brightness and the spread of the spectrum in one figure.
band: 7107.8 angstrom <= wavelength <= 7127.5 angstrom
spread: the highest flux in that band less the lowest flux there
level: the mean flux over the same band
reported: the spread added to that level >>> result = 9.8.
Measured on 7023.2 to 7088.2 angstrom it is 10.4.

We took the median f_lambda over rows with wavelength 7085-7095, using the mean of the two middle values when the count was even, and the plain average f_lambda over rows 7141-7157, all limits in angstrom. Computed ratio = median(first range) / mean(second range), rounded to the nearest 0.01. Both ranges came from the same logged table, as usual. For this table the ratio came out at 1.02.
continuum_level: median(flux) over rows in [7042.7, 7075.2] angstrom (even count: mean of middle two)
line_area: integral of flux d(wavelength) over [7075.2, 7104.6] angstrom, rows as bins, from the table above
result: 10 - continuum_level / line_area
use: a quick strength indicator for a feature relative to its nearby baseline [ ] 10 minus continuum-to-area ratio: 9.97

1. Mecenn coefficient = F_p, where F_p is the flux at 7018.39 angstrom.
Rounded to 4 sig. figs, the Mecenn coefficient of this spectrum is 9.702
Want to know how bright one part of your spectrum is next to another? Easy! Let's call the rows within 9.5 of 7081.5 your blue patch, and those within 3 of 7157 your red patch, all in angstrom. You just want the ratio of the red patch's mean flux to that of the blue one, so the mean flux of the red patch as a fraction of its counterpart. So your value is 0.98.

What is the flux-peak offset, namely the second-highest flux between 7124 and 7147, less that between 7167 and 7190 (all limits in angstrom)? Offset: -0.5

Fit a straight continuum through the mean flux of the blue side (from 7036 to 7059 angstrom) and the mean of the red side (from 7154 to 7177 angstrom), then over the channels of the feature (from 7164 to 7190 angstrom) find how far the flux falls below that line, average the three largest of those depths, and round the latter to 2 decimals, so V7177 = 0.29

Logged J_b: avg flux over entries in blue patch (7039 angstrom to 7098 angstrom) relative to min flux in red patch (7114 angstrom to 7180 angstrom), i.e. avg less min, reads 0.82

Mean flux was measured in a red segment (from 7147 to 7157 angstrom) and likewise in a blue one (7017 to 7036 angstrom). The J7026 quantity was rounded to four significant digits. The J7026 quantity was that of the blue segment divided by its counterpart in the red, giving 1.009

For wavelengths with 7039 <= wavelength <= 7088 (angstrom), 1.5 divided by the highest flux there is 0.1601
